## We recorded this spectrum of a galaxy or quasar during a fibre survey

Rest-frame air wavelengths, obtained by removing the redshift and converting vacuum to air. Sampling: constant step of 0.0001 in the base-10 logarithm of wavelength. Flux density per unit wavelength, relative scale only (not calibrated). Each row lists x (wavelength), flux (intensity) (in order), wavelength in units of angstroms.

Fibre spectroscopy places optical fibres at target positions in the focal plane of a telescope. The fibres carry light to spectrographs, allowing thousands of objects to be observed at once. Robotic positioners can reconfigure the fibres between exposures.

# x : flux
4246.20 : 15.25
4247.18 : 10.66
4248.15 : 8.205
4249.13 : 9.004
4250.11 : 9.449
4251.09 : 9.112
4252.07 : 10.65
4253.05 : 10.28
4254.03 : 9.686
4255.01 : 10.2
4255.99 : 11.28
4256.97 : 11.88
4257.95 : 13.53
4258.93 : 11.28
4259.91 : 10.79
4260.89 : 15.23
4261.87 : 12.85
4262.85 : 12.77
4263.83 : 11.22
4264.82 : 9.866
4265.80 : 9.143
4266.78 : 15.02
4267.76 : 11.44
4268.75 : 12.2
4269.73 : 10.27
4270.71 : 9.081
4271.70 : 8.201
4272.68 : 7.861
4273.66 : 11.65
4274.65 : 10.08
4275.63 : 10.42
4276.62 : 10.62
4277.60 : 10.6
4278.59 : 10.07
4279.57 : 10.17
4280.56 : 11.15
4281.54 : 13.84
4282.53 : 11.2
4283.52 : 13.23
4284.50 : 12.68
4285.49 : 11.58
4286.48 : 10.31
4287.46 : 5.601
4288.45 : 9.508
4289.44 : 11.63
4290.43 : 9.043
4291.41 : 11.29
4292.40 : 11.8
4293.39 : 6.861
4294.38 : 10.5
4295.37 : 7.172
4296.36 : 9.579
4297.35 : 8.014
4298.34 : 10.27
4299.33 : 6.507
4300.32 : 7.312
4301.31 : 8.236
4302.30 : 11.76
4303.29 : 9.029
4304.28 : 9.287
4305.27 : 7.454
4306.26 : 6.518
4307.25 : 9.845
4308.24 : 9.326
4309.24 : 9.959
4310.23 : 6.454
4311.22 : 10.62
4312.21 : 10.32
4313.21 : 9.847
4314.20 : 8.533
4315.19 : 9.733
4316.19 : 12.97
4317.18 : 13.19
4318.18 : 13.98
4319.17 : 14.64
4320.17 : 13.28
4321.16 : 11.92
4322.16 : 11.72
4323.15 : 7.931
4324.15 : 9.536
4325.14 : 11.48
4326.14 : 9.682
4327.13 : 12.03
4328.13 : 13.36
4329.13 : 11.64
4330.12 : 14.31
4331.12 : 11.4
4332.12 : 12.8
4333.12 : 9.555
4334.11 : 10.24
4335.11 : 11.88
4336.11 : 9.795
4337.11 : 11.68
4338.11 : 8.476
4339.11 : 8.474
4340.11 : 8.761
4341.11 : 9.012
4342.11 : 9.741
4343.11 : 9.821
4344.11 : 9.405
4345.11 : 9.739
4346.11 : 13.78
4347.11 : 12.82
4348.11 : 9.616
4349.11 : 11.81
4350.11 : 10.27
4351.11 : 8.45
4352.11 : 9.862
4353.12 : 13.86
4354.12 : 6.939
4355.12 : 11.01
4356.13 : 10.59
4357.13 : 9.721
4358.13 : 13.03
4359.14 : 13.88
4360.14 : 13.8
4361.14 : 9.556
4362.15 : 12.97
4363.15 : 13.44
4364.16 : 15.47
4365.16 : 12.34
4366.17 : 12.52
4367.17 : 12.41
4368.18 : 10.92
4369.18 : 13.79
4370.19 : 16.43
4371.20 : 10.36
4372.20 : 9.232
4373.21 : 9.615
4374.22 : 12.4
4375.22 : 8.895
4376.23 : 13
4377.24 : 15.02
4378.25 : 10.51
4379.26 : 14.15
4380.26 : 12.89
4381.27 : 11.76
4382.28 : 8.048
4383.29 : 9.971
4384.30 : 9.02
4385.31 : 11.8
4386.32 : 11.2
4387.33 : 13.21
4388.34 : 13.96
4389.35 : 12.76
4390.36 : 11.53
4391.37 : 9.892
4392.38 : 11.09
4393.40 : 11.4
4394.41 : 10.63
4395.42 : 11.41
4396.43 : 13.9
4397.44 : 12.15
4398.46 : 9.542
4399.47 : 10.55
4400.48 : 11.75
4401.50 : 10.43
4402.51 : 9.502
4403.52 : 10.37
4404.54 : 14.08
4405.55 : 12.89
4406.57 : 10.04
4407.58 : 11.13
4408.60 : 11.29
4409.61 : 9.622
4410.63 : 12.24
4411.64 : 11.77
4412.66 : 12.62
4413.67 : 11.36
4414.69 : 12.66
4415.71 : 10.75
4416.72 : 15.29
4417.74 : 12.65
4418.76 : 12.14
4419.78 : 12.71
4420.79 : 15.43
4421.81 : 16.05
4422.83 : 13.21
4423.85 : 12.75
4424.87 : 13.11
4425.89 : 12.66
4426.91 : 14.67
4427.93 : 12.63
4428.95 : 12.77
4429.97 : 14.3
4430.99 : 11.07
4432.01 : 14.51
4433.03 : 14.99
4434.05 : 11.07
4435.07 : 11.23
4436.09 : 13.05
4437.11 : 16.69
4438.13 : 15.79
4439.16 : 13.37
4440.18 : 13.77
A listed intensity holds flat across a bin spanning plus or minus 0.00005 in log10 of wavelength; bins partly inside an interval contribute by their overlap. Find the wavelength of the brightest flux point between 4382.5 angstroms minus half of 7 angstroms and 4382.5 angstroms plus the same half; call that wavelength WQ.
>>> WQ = 4379.26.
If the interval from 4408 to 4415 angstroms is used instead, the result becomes 4414.69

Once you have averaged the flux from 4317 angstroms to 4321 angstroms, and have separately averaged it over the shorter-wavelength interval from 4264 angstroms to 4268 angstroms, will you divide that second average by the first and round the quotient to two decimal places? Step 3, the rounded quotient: 0.83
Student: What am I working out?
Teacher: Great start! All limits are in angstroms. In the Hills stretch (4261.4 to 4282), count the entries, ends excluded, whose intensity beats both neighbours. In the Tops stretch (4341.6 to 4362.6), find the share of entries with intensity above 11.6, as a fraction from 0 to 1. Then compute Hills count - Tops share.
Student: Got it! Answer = 3.6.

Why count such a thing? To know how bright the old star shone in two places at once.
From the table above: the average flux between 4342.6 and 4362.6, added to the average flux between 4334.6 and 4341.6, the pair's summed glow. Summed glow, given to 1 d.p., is 20.8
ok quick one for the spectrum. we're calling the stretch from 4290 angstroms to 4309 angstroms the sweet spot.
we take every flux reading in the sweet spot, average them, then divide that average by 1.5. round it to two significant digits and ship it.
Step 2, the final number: 6.0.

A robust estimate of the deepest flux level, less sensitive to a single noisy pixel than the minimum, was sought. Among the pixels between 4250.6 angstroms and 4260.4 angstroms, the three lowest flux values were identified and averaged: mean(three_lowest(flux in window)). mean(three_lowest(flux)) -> 9.7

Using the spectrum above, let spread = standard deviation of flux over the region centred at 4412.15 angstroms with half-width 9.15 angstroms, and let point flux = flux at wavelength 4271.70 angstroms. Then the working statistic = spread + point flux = 9.8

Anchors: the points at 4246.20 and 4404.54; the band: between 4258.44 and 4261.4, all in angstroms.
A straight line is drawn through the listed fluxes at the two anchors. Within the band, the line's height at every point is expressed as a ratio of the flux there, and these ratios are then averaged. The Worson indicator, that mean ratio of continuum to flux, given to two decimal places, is 1.25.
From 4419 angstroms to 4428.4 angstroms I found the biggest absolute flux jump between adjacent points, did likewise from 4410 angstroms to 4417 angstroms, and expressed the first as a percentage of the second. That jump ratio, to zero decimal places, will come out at 63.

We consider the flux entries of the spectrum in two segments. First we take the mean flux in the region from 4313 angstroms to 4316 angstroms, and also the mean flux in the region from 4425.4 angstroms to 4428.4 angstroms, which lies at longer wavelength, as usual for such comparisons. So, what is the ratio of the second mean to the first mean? 1.4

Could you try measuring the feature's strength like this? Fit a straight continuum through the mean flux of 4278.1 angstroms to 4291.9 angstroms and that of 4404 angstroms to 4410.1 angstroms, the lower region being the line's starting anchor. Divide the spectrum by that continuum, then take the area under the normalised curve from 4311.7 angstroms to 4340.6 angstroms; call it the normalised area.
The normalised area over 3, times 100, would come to 972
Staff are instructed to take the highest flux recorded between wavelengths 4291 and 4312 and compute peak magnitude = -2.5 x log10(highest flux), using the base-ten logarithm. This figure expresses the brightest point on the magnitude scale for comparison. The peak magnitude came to -2.68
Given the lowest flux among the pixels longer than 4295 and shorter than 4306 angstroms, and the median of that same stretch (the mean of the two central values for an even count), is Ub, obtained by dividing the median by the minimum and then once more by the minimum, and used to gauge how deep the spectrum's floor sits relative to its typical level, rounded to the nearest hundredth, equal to 0.19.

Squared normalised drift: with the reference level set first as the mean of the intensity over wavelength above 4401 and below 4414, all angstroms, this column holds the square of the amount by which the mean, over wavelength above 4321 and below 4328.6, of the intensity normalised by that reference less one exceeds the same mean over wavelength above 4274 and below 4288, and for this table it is 0.000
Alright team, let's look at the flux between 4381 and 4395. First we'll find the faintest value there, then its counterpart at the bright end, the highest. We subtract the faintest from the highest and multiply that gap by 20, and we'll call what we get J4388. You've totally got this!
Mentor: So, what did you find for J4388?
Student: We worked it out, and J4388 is 118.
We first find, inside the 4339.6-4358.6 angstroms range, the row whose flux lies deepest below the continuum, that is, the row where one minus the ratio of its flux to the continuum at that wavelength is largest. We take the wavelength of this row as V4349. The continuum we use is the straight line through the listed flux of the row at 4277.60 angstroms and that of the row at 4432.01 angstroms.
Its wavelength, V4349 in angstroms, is 4354.12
